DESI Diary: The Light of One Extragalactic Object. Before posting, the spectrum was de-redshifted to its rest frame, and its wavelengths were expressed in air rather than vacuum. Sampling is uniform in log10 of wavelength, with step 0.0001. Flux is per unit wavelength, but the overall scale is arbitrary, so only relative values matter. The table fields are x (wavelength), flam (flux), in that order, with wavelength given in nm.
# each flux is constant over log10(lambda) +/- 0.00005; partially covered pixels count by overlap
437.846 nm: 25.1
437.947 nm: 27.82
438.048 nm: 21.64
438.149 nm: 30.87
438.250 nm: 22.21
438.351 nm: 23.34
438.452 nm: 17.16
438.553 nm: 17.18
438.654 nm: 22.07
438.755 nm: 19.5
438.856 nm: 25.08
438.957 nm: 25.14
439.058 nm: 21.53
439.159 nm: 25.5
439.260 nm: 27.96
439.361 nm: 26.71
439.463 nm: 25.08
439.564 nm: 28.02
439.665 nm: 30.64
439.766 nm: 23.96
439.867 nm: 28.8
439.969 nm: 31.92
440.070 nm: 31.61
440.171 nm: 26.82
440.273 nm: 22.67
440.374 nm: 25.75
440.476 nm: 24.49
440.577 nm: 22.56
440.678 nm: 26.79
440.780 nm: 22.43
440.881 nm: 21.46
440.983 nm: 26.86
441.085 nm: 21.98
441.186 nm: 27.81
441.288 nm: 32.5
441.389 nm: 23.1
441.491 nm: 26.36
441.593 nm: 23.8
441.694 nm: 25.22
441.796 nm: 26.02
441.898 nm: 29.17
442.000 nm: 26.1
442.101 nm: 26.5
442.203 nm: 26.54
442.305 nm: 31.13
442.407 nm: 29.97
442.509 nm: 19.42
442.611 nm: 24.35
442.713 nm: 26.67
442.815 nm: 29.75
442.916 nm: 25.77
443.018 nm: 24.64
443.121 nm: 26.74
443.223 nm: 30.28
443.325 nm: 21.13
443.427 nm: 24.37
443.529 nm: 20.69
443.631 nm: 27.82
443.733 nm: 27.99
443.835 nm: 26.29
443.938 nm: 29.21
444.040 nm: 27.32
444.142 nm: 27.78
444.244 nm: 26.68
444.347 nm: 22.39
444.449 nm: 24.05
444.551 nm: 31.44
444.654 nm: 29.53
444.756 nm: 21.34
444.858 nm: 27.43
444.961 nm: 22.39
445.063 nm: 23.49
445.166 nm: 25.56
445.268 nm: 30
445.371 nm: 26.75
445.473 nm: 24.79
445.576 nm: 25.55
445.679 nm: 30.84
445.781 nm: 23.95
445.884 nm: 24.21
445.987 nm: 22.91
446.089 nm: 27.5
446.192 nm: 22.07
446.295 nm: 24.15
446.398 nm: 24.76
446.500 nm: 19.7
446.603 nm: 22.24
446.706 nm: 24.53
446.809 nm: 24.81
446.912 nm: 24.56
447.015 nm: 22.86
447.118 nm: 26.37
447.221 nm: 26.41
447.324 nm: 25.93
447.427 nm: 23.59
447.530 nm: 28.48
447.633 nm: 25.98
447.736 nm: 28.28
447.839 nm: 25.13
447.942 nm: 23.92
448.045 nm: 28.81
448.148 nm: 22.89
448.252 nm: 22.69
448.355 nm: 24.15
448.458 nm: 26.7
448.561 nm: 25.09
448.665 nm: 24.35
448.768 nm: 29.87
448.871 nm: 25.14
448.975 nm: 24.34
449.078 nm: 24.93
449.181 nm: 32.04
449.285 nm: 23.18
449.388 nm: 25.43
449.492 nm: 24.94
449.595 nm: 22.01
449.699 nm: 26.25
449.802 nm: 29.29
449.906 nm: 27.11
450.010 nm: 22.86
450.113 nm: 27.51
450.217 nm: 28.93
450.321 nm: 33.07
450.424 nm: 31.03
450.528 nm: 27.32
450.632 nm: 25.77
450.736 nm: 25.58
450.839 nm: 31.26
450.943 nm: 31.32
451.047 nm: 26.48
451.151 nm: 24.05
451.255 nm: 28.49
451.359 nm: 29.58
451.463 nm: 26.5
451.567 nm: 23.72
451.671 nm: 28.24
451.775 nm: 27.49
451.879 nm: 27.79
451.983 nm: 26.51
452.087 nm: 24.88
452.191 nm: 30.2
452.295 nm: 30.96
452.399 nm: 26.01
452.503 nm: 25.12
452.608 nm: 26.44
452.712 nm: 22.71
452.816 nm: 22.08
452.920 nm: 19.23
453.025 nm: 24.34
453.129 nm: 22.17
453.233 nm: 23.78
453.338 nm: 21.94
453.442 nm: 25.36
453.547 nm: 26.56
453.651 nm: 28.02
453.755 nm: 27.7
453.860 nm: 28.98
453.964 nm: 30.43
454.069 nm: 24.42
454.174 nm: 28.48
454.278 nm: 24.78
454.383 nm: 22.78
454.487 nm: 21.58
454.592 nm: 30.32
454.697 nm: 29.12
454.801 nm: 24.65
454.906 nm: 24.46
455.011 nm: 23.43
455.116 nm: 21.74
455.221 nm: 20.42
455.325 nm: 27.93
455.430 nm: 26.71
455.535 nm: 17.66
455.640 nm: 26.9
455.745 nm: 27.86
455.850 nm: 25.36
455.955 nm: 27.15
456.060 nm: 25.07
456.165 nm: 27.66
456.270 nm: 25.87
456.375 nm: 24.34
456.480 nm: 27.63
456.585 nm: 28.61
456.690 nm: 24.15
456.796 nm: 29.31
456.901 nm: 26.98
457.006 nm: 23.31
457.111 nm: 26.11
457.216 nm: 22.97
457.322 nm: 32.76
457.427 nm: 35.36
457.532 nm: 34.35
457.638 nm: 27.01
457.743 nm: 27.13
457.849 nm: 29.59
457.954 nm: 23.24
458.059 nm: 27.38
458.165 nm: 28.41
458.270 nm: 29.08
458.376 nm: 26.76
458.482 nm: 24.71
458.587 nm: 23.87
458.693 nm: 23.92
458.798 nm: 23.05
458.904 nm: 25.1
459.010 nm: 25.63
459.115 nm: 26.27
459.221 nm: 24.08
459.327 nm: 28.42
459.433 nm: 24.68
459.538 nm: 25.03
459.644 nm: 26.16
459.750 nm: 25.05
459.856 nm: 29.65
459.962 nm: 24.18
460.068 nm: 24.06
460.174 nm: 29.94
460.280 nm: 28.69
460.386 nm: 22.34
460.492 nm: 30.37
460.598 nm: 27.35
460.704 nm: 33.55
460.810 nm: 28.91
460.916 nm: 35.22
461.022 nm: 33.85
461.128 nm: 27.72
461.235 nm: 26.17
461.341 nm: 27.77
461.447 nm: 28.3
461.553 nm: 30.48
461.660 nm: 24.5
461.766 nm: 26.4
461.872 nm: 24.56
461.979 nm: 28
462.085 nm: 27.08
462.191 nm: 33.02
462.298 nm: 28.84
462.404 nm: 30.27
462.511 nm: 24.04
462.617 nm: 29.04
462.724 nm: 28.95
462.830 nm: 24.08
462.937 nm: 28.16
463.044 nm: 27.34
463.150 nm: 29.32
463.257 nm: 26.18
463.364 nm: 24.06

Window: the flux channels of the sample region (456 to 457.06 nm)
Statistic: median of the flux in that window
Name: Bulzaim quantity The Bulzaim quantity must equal 26.4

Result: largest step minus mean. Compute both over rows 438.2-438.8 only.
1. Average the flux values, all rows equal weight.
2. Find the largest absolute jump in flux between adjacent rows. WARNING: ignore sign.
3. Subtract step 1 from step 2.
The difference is -14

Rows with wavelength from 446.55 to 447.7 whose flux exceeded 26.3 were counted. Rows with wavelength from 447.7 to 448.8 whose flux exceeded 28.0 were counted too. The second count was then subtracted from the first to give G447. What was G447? 0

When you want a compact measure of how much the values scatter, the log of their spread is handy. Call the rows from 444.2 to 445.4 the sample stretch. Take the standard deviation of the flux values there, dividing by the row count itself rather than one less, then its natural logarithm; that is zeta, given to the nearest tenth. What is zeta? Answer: 1.1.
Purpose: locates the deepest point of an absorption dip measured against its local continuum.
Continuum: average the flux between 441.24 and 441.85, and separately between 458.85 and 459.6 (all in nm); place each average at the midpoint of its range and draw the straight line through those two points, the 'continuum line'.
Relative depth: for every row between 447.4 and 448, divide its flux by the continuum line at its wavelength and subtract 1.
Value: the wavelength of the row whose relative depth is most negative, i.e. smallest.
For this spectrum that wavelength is 447.427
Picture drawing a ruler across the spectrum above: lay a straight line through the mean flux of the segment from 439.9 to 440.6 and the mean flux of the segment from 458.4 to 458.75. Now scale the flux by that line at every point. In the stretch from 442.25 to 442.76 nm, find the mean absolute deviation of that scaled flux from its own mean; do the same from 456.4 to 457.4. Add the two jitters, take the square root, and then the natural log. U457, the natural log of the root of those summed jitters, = -0.73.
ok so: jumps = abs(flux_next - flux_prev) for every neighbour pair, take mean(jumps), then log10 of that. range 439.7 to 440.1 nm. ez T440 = 0.44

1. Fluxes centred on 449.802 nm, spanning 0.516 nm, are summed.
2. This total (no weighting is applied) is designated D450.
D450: 128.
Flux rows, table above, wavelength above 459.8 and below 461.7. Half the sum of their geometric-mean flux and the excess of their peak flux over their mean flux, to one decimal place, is 17.5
